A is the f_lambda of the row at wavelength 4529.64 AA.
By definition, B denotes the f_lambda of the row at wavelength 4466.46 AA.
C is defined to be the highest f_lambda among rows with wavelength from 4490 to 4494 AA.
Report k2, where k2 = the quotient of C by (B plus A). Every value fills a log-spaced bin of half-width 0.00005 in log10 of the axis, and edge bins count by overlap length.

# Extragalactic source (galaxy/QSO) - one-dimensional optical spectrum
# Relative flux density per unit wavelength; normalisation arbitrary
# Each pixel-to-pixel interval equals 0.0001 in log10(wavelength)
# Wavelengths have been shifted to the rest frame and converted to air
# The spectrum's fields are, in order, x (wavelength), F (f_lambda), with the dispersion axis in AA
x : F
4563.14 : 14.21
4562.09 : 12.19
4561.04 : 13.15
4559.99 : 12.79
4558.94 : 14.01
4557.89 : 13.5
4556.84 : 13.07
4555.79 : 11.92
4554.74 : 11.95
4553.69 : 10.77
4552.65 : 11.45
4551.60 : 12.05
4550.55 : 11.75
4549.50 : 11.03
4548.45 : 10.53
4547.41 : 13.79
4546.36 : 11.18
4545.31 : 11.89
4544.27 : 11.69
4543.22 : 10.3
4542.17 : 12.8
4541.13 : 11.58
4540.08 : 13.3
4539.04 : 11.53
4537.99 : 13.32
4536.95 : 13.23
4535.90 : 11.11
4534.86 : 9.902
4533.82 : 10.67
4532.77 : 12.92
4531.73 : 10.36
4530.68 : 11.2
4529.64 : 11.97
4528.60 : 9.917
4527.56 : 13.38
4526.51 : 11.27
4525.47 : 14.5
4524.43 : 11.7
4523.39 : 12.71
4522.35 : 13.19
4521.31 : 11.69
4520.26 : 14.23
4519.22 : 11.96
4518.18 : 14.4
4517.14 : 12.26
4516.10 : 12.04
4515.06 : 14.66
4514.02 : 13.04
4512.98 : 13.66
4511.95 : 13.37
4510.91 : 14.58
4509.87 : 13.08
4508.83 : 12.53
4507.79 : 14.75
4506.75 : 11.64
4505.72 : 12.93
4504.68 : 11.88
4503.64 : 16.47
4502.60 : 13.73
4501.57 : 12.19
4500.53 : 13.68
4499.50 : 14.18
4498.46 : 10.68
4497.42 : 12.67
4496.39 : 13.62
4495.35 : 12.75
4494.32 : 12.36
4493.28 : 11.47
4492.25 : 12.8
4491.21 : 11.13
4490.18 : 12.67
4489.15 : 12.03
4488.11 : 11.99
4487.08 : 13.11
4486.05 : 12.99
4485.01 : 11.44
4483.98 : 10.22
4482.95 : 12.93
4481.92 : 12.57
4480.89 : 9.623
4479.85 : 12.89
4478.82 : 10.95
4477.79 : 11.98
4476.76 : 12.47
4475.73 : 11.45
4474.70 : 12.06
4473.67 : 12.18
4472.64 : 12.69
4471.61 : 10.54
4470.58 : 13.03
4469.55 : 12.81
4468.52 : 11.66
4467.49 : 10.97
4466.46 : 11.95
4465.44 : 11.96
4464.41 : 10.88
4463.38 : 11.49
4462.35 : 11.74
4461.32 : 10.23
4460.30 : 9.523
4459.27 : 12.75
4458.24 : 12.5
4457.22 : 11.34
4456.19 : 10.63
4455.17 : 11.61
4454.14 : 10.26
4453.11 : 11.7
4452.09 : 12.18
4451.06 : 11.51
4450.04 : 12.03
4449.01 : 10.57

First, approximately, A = 11.97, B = 11.95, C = 12.8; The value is 0.54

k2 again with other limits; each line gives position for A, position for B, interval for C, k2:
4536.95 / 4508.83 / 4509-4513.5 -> 0.57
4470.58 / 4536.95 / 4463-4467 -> 0.46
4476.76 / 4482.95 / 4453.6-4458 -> 0.46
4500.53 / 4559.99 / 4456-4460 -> 0.48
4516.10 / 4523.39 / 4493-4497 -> 0.55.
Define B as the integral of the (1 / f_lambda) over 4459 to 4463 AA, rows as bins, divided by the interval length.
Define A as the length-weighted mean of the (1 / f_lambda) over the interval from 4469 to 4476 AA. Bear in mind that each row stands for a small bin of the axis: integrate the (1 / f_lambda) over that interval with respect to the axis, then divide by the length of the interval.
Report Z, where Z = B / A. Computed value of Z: 1.11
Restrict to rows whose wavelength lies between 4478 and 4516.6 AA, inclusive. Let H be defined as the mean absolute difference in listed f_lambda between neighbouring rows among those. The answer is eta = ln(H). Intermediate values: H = 1.6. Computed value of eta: 0.44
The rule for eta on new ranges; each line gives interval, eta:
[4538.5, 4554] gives 0.26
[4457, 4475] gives 0.01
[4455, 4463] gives 0.20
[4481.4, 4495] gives 0.09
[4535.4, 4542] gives 0.40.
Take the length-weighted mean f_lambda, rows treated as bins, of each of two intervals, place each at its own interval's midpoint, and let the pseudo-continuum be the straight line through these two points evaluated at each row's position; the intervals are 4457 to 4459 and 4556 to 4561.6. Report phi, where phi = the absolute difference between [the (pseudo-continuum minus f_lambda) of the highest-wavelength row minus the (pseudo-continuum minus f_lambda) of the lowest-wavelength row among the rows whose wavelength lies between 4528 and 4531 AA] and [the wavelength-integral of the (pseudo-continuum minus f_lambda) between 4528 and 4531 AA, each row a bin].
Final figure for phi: 6.7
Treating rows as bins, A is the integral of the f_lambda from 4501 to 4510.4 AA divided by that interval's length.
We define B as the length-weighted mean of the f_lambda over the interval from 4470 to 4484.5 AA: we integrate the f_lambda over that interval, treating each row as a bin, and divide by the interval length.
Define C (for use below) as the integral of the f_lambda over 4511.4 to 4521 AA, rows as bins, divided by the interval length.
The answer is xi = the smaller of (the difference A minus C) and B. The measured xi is -0.02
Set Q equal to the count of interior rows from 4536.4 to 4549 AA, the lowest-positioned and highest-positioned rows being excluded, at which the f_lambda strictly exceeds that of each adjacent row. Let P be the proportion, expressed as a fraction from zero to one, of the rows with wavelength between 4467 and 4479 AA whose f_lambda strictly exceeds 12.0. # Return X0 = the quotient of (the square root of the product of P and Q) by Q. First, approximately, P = 0.50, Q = 5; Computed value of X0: 0.32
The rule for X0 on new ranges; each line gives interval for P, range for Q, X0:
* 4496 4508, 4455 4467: 0.50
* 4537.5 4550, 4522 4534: 0.29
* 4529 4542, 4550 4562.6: 0.29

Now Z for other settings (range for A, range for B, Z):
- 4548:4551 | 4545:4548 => 0.91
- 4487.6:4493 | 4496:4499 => 0.99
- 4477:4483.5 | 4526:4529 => 1.02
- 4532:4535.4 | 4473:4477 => 0.91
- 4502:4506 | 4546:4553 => 1.17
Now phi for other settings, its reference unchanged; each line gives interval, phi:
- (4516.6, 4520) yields 1.0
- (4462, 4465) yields 1.6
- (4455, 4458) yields 2.2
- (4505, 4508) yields 1.2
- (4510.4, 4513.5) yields 4.5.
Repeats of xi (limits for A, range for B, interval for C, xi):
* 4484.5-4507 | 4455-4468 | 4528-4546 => 1.03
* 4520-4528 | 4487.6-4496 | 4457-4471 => 1.14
